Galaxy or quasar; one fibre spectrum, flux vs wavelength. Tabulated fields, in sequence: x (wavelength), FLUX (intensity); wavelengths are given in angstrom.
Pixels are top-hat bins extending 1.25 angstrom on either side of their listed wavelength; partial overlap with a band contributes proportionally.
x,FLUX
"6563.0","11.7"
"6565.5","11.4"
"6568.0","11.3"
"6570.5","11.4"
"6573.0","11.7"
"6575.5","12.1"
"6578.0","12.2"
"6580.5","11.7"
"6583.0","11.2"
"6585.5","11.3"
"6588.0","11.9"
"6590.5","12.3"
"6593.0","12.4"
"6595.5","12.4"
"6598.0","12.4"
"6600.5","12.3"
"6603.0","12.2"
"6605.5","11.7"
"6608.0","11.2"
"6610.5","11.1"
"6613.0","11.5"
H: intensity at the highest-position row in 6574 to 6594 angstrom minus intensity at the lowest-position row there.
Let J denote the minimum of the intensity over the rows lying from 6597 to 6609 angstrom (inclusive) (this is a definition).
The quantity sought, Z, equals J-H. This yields 10.9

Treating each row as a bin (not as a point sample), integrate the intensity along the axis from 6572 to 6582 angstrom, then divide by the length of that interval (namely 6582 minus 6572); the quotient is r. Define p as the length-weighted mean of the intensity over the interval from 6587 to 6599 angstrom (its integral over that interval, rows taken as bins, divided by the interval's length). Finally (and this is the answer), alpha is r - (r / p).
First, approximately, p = 12.3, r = 11.9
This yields 10.9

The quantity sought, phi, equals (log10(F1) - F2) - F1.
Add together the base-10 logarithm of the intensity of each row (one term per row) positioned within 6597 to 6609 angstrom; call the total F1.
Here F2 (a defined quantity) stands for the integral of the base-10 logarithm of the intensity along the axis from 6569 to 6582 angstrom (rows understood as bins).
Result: -18.6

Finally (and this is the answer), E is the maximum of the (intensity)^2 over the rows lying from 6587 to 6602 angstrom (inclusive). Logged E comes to 154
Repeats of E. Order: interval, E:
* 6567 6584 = 149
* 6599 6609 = 151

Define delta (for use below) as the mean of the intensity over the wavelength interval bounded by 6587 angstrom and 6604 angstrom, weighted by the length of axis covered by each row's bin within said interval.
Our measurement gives 12.3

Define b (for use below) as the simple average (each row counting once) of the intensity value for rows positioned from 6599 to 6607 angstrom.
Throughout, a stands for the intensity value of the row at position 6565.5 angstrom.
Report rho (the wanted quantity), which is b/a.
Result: 1.06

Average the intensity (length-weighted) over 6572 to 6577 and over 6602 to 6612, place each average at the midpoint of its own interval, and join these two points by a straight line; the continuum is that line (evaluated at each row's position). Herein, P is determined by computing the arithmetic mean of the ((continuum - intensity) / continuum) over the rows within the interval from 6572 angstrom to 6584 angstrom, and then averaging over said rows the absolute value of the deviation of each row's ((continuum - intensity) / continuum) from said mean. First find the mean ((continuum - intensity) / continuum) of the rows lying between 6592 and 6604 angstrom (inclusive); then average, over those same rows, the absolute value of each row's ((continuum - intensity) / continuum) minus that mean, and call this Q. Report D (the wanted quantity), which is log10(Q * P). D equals -4.1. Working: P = 0.024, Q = 0.003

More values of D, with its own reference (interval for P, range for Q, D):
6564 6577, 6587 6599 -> -3.4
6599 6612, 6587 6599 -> -3.3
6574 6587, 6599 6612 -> -3.0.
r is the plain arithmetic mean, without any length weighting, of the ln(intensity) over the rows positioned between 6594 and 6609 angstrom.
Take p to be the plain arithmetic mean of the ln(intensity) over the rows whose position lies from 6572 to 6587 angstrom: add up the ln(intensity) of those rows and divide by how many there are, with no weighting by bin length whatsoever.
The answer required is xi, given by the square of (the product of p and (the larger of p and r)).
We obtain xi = 37.4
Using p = 2.46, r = 2.49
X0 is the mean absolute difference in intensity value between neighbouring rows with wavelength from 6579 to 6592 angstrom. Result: 0.40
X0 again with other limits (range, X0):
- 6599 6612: 0.30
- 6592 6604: 0.05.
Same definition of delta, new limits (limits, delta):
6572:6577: 11.9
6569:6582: 11.8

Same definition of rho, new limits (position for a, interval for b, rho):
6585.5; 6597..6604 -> 1.09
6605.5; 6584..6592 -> 1.01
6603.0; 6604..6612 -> 0.93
